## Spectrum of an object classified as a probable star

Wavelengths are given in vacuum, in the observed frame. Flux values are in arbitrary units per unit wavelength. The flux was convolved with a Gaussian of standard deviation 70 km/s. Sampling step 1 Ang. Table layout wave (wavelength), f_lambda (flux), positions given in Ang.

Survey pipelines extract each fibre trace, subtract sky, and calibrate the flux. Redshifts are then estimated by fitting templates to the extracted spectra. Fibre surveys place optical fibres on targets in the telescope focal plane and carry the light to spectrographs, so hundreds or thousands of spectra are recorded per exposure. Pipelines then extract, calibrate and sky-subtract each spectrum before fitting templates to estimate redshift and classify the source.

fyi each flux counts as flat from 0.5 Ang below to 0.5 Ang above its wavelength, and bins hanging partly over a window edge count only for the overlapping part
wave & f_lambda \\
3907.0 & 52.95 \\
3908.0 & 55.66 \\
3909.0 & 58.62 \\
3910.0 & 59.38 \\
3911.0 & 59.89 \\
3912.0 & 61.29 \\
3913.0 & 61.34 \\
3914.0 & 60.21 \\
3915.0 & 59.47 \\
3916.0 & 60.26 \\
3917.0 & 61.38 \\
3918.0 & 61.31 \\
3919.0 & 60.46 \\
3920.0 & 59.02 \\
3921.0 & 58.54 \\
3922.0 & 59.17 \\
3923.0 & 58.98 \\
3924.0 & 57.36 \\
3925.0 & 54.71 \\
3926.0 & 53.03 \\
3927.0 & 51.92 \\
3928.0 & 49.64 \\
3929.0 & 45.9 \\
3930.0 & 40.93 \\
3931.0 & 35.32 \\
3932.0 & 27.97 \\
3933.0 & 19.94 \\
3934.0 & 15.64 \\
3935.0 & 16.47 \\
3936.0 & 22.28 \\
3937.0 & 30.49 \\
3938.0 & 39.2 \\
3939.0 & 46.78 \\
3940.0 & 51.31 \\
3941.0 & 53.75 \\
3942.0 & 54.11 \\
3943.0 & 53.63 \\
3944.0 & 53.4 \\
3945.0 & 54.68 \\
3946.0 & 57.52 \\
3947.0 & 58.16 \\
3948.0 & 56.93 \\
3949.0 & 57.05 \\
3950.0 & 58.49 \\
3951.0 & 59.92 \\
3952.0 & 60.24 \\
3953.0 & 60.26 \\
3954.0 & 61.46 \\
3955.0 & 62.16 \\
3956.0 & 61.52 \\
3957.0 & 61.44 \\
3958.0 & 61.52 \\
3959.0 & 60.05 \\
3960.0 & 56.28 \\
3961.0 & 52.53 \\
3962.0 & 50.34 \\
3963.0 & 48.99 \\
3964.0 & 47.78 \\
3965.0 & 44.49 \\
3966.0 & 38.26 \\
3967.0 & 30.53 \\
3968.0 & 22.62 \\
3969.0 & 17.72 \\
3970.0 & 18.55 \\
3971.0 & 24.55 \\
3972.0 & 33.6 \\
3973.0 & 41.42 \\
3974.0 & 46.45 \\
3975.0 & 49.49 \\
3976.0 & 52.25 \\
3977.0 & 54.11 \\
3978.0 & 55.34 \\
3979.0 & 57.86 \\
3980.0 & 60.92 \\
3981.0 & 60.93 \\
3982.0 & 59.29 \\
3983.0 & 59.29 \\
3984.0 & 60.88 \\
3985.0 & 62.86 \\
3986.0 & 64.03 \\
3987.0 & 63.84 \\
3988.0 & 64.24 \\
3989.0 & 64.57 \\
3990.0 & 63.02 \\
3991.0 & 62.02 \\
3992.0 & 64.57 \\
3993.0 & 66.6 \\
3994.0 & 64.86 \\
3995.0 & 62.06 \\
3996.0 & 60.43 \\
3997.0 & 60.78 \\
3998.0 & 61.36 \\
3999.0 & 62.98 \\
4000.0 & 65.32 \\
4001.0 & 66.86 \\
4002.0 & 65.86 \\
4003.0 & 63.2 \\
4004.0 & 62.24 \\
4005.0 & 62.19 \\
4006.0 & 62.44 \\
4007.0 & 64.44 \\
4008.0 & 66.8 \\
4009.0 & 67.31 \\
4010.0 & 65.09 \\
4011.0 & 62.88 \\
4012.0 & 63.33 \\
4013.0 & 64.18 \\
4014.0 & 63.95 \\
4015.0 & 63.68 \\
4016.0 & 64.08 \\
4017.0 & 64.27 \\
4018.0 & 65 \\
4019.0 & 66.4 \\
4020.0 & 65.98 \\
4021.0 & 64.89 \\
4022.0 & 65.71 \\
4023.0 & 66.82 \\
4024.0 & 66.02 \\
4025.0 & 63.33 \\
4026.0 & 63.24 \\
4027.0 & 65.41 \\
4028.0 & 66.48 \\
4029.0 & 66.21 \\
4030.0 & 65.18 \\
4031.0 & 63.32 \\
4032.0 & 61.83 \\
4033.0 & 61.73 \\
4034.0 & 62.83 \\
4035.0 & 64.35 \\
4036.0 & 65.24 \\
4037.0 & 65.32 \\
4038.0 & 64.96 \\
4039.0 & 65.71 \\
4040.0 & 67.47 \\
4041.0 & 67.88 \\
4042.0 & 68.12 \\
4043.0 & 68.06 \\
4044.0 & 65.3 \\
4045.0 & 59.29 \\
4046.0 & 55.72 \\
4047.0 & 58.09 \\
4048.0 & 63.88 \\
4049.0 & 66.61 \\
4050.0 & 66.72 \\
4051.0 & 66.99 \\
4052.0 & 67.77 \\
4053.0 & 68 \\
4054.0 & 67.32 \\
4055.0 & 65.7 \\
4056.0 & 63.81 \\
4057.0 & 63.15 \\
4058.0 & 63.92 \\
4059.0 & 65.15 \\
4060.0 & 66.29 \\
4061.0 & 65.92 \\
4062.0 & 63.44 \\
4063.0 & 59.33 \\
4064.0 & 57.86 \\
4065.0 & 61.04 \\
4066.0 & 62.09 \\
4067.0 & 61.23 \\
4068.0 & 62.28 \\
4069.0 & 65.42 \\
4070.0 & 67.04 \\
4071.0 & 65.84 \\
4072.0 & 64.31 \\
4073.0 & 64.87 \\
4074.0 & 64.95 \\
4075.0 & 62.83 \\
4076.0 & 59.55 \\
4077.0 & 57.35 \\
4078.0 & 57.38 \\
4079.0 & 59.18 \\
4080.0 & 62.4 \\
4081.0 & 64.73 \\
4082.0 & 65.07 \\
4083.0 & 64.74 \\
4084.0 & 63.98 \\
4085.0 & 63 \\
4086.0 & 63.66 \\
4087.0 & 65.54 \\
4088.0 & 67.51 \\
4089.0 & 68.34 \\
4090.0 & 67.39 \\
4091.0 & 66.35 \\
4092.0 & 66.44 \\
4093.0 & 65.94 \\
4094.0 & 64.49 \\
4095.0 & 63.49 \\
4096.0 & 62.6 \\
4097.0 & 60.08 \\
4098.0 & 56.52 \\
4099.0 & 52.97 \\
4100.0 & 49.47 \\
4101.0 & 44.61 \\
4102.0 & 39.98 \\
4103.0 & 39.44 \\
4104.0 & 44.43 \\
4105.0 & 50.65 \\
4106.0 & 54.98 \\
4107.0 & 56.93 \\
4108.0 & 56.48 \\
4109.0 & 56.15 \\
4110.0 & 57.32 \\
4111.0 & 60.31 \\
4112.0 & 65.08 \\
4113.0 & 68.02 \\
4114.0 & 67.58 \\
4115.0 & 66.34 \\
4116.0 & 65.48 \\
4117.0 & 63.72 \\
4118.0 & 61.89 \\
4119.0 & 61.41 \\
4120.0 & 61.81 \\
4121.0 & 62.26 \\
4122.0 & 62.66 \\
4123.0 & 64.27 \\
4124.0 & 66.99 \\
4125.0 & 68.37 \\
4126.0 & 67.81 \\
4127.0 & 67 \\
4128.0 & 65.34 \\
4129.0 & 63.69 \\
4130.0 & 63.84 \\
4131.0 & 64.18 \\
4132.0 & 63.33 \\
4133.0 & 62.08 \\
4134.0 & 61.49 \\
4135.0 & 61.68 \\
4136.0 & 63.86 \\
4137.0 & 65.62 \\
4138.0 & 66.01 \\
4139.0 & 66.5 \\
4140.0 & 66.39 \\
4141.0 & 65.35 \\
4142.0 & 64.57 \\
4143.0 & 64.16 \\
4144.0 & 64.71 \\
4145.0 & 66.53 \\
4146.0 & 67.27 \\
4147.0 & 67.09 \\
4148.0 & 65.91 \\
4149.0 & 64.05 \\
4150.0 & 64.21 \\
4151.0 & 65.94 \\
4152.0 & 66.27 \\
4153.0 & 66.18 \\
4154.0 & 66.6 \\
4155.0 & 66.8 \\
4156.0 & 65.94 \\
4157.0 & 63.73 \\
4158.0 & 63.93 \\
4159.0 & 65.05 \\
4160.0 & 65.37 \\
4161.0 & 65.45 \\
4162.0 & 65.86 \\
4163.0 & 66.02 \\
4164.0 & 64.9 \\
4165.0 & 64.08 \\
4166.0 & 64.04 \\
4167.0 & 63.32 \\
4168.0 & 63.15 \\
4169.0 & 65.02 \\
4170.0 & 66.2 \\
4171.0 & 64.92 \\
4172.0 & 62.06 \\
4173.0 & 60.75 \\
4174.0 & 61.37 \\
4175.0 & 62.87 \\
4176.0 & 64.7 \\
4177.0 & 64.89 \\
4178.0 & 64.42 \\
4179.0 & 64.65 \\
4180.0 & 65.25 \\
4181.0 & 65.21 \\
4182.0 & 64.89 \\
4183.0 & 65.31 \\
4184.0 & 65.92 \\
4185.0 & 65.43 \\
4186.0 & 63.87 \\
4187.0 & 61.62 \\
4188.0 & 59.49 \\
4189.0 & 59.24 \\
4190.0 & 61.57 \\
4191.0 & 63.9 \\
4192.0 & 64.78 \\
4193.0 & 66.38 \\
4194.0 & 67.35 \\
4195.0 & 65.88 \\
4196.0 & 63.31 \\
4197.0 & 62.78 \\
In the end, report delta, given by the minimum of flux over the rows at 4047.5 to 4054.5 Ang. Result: 63.88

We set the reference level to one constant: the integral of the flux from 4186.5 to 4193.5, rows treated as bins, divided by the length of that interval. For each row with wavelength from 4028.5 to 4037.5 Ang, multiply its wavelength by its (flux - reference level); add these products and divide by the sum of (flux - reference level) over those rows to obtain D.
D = 4033.0 Ang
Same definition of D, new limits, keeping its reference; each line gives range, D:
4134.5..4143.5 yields 4139.5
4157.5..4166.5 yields 4161.9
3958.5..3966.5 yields 3963.6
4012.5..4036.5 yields 4023.6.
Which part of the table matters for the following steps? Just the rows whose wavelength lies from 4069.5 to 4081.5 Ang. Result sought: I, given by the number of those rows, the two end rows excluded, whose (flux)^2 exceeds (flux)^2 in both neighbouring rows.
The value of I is 1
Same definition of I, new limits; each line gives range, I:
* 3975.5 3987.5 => 2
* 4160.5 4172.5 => 2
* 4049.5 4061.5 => 2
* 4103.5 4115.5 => 2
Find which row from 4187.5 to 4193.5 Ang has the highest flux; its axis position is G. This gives 4193.0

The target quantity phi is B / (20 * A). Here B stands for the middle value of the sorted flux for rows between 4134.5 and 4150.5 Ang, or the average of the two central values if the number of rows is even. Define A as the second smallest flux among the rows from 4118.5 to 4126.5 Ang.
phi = 0.0530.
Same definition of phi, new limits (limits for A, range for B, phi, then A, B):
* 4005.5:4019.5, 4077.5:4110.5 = 0.0496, 62.88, 62.4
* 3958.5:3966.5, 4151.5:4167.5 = 0.0735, 44.49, 65.4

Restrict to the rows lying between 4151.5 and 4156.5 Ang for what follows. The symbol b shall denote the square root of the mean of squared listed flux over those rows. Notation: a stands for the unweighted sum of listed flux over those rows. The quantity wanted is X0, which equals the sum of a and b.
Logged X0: 398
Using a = 332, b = 66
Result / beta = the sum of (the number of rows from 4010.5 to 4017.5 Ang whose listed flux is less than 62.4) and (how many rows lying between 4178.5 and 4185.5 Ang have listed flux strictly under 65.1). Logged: 2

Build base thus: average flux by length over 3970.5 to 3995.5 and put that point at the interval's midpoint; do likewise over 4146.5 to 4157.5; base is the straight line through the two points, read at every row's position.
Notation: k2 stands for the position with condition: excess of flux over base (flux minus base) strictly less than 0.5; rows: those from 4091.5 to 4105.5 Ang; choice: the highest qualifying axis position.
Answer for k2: 4105.0 Ang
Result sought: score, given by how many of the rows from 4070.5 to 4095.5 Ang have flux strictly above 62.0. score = 21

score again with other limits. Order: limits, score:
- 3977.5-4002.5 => 15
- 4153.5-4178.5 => 23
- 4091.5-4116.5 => 10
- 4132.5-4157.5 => 23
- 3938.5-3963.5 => 1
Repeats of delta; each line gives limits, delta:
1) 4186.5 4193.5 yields 59.24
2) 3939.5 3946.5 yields 51.31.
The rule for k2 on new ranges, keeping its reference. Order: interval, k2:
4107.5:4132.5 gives 4132.0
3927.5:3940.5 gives 3940.0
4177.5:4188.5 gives 4188.0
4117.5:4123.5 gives 4123.0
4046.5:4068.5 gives 4067.0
